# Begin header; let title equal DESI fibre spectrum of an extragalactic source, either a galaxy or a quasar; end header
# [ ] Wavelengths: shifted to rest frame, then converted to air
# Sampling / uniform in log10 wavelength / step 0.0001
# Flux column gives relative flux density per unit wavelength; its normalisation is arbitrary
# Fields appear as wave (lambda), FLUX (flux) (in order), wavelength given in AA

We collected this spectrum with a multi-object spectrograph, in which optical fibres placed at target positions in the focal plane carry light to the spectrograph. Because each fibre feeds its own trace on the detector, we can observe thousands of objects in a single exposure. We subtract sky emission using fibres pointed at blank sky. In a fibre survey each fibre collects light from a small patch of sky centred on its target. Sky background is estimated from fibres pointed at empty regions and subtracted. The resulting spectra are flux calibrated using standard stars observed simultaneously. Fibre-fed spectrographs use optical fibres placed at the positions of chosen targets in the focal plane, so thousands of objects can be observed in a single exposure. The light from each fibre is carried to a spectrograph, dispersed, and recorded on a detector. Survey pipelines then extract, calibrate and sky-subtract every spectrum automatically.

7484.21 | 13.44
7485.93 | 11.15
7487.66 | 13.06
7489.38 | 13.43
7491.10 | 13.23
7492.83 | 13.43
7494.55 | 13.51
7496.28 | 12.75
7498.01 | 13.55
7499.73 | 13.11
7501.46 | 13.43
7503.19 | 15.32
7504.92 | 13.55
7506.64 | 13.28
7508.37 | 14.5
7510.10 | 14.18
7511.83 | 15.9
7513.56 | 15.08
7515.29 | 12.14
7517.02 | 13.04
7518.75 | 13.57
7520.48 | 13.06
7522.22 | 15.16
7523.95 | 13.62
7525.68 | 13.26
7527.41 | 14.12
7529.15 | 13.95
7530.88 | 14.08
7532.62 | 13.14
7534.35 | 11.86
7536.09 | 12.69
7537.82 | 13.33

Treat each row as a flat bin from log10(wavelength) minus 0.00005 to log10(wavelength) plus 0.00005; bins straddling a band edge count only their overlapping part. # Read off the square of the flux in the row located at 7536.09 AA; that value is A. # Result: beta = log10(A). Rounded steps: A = 161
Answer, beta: 2.207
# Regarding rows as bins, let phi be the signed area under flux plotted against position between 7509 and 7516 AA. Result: 101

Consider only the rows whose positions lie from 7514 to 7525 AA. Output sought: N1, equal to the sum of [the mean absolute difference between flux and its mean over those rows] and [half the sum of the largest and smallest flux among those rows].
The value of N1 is 14.3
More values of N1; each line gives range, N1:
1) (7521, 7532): 14.6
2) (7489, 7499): 13.4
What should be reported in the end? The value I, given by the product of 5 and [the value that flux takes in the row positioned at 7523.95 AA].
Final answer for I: 68.1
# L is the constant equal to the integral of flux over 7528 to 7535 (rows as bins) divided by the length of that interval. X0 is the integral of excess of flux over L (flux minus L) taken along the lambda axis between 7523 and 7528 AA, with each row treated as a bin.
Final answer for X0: 1.7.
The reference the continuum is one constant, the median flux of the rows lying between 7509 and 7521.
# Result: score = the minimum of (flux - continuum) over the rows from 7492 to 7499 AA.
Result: -0.8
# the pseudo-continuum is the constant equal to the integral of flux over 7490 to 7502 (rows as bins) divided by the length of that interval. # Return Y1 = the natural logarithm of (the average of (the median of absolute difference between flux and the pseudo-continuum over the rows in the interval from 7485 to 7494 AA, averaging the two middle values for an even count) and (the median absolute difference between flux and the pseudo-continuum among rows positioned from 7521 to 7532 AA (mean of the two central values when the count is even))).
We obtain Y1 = -0.8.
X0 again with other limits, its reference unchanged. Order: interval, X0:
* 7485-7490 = -4.1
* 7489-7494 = 0.2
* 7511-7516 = 5.5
